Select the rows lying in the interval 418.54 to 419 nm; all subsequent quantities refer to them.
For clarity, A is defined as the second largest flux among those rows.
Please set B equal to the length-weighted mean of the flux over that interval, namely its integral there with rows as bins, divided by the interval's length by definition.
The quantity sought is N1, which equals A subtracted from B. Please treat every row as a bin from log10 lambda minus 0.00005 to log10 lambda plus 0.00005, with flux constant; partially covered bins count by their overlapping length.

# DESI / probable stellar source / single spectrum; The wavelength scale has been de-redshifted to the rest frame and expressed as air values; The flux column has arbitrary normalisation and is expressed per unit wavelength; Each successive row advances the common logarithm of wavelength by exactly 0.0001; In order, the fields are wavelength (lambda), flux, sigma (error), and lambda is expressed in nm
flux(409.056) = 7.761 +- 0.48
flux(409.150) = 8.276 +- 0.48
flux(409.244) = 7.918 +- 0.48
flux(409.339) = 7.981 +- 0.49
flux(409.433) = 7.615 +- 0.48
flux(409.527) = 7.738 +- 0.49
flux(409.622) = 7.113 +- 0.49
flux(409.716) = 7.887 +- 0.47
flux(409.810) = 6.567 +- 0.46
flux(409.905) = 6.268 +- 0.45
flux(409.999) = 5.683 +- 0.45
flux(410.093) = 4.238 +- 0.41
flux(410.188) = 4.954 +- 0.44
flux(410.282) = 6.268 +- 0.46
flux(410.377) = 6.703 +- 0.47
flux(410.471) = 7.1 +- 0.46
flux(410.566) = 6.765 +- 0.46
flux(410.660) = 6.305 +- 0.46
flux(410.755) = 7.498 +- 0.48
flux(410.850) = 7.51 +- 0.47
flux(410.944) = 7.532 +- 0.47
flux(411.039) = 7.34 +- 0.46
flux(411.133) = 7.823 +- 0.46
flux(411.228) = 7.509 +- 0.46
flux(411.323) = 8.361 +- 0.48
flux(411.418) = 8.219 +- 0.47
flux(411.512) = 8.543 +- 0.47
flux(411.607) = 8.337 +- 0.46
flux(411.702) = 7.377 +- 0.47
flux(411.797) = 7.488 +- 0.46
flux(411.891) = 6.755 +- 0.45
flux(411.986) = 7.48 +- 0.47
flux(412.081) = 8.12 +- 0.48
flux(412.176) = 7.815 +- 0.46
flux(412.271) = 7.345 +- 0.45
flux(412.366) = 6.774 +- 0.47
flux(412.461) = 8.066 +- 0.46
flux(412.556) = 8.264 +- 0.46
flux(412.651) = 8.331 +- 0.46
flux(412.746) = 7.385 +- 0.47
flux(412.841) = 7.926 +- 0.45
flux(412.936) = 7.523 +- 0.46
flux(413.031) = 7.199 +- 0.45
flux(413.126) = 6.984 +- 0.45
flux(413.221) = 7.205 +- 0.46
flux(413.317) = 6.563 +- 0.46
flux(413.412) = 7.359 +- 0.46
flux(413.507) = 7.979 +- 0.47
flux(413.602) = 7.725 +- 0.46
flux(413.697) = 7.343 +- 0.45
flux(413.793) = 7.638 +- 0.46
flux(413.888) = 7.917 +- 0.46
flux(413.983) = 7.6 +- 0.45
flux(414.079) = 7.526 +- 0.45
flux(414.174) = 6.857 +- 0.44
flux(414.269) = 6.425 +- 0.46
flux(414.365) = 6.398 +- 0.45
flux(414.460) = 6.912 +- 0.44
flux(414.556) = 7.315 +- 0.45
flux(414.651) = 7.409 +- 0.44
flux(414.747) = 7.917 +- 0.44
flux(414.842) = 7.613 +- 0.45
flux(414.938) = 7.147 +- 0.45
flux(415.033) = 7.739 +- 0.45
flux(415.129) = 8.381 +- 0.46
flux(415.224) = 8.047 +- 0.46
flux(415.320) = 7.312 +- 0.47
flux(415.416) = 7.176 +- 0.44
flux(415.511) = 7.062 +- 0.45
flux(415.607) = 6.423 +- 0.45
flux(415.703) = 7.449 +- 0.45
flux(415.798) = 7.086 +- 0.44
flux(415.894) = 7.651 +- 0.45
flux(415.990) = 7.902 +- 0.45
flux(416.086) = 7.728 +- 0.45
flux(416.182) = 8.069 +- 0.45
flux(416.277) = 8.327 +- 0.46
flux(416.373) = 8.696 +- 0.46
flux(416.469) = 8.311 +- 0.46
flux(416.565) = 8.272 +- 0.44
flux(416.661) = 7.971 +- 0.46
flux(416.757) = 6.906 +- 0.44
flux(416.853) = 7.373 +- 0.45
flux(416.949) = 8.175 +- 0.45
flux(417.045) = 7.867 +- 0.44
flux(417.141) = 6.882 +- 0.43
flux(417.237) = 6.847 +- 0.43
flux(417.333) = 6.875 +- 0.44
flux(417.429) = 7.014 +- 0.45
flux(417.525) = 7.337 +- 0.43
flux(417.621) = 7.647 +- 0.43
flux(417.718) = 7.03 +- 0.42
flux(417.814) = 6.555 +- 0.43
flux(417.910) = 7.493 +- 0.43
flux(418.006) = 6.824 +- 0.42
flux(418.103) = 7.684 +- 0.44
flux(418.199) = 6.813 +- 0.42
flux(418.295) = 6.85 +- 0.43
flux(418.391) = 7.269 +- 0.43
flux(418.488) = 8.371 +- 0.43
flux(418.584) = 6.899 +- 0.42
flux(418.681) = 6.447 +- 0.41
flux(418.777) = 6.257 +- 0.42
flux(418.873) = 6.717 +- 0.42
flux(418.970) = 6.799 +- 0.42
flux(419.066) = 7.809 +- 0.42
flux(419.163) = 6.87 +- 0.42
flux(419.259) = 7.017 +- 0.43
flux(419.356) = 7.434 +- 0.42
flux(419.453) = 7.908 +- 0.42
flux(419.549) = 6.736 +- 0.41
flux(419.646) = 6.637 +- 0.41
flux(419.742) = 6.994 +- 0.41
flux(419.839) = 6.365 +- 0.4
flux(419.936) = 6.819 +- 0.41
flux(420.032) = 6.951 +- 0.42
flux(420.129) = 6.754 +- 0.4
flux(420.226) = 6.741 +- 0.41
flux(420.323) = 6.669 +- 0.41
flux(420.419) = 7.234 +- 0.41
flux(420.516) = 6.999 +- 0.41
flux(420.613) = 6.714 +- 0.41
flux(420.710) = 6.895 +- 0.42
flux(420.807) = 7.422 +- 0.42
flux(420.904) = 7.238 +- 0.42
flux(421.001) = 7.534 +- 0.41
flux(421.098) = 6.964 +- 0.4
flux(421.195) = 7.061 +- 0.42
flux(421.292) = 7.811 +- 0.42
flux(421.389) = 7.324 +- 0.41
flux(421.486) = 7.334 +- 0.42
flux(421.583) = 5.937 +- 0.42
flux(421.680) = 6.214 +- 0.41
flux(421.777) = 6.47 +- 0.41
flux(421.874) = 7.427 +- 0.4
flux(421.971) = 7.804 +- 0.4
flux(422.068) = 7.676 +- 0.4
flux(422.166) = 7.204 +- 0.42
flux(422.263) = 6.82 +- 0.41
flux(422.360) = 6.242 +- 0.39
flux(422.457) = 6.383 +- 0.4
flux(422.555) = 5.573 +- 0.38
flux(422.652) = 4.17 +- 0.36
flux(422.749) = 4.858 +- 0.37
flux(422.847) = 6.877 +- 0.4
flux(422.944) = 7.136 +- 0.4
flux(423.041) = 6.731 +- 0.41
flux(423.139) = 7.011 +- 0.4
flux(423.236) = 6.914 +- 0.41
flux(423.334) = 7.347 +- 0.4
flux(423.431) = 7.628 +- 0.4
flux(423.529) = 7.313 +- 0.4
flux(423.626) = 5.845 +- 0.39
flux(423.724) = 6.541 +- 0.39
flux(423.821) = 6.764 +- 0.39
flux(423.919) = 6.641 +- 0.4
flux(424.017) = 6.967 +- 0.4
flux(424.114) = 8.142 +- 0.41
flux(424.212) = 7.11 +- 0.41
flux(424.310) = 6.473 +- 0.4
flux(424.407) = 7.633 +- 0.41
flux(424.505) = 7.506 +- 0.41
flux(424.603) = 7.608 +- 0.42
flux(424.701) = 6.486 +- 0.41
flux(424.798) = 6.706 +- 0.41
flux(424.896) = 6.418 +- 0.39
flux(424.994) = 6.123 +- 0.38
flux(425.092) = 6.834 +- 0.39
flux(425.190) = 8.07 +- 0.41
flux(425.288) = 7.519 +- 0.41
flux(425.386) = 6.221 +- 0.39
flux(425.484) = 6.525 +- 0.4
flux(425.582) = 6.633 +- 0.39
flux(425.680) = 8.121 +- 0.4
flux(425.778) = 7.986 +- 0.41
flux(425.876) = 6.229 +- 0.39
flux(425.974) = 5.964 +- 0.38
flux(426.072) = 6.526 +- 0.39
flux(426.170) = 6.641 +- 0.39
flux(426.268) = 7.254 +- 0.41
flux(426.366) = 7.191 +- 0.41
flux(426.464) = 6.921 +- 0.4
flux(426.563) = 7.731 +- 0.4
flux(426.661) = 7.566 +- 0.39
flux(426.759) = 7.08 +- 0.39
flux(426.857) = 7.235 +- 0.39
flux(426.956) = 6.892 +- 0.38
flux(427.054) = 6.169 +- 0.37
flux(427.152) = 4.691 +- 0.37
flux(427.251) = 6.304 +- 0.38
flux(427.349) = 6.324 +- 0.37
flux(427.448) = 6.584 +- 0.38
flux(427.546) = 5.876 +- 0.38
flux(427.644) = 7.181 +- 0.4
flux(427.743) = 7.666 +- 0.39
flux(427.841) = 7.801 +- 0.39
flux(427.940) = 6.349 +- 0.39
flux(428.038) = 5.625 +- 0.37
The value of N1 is -0.2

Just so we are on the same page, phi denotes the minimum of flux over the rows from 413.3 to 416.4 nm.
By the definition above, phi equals 6.398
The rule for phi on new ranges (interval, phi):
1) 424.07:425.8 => 6.123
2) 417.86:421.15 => 6.257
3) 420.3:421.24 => 6.669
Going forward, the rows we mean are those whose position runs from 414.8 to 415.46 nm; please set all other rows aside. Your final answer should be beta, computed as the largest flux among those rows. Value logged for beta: 8.381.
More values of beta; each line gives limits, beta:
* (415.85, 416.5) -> 8.696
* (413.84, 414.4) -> 7.917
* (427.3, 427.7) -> 7.181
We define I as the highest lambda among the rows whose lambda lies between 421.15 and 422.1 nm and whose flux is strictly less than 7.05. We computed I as 421.777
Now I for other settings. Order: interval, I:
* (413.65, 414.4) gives 414.365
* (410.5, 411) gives 410.660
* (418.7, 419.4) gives 419.259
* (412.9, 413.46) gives 413.317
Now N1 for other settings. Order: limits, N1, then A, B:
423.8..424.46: -0.5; 7.633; 7.1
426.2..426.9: -0.3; 7.566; 7.3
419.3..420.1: -0.5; 7.434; 7.0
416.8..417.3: -0.5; 7.867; 7.4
